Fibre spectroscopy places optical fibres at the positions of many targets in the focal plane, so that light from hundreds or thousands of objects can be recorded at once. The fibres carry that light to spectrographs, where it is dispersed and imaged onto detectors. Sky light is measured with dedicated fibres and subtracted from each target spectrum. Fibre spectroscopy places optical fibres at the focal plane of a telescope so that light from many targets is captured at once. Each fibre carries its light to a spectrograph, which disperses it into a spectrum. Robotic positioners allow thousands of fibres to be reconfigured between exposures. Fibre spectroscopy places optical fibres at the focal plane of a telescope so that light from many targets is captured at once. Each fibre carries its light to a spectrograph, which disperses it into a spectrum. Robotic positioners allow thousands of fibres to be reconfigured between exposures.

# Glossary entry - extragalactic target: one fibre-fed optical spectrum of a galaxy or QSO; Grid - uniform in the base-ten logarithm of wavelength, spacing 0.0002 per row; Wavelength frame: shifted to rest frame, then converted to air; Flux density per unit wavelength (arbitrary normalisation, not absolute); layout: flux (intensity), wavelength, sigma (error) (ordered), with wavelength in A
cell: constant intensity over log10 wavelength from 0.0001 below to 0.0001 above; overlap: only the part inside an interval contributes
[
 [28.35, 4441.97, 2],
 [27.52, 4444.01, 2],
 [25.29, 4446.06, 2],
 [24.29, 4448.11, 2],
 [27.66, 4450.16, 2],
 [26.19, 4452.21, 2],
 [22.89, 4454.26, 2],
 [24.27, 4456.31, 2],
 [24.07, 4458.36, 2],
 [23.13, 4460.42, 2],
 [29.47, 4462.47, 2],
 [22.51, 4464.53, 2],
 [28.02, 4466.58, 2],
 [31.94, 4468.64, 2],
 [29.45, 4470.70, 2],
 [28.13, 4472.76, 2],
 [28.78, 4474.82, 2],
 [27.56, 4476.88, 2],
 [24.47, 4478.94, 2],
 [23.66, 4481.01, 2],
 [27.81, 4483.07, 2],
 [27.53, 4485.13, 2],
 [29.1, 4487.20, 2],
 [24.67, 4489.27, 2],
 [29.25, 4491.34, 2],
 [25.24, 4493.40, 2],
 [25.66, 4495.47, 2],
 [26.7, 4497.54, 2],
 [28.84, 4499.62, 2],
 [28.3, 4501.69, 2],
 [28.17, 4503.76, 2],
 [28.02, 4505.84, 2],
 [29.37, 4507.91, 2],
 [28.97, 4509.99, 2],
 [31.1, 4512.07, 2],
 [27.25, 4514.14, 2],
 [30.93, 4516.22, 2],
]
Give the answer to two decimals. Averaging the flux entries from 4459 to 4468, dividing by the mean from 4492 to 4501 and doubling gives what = 1.94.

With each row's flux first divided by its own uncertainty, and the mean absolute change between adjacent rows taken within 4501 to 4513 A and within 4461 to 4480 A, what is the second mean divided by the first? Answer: 3.8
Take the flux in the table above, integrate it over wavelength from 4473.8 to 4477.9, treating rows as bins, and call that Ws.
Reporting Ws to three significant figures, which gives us 116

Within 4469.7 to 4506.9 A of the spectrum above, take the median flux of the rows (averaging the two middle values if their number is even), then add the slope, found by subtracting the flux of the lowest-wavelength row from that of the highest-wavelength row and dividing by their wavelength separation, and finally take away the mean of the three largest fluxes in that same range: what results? -1.4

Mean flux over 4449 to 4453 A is 26.9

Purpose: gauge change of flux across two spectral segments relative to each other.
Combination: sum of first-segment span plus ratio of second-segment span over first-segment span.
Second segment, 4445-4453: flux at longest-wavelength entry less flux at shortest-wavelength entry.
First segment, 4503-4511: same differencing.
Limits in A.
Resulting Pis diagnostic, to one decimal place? 1.9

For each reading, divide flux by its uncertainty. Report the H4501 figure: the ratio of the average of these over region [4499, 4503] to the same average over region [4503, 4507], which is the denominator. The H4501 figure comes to 1.02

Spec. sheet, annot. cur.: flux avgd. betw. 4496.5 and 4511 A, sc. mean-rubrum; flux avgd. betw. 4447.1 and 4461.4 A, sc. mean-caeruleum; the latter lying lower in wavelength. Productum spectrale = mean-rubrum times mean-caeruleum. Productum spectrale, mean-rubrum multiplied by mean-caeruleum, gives 698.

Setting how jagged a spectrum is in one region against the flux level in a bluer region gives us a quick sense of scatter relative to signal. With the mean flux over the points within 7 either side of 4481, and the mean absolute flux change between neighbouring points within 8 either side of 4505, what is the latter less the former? -26.0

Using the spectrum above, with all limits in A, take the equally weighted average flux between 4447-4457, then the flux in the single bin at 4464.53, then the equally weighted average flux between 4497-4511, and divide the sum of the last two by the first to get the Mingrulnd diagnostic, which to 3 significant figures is 2.03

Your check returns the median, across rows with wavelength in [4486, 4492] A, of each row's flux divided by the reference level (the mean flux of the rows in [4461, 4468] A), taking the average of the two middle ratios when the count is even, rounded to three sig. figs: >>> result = 1.09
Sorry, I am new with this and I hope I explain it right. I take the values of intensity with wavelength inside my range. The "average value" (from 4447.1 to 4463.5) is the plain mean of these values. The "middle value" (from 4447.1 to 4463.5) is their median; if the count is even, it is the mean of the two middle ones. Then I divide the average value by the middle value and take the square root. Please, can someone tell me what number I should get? 1.02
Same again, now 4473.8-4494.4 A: 0.99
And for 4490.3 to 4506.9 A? 0.99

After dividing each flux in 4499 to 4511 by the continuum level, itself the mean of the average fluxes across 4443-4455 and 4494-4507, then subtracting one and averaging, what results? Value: 0.07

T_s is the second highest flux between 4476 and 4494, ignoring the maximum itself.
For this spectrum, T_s 29.1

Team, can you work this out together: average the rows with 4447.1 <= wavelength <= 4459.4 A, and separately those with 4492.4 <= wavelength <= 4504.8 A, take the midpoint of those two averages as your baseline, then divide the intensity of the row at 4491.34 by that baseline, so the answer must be 1.12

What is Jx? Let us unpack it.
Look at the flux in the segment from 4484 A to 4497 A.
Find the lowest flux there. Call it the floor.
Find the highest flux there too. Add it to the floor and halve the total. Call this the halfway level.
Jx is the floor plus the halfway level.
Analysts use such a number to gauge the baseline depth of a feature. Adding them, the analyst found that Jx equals 51.6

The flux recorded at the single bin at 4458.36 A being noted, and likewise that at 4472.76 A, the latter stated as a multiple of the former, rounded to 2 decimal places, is 1.17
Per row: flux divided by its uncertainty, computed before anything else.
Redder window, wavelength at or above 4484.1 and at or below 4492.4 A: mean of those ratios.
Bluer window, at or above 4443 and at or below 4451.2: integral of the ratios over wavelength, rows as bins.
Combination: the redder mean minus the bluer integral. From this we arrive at -93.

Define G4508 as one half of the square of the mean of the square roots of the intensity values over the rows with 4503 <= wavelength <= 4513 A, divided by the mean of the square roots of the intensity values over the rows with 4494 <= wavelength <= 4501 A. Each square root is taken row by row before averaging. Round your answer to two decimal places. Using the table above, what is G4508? 2.80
